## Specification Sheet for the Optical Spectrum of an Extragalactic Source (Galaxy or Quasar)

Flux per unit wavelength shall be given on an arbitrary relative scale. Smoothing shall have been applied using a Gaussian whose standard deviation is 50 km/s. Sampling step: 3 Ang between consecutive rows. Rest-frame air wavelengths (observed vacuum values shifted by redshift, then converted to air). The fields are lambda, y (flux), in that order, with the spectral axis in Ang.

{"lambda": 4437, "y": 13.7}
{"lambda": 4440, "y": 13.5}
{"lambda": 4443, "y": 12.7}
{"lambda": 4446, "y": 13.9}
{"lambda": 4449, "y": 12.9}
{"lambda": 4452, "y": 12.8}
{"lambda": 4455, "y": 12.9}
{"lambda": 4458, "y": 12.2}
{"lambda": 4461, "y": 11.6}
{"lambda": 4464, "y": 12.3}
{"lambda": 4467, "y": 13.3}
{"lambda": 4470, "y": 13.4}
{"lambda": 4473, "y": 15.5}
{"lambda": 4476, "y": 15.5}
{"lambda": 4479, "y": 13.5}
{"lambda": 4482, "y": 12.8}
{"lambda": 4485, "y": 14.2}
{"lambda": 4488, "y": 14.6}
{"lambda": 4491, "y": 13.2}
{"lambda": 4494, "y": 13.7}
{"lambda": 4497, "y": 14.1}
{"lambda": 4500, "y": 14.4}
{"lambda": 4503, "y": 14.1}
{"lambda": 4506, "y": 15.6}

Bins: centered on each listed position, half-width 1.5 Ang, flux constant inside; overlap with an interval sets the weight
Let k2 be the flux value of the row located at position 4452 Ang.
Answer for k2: 12.8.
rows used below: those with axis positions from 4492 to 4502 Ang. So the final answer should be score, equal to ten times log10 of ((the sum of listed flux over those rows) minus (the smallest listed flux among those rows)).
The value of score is 14.55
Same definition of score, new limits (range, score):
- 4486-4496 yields 14.52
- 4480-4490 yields 14.59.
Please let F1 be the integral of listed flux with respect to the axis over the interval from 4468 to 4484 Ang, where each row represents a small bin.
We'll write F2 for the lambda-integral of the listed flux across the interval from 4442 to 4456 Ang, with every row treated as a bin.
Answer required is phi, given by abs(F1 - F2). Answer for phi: 43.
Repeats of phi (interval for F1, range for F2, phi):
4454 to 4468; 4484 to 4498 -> 21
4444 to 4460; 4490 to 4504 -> 11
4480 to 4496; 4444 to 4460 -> 13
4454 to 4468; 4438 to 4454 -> 37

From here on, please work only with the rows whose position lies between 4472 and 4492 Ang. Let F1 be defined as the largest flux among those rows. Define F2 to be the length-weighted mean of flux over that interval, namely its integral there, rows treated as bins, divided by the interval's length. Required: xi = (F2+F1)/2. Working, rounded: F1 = 15.5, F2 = 14.2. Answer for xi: 14.8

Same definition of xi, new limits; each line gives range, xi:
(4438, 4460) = 13.4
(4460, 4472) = 13.1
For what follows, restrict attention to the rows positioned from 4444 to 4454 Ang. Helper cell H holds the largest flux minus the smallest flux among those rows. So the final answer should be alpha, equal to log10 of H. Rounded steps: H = 1.10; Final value 0.04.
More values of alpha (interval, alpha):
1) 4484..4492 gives 0.15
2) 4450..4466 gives 0.11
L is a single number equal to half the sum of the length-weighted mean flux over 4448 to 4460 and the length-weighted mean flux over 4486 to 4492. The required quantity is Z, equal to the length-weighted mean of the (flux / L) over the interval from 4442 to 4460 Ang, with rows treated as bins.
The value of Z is 0.97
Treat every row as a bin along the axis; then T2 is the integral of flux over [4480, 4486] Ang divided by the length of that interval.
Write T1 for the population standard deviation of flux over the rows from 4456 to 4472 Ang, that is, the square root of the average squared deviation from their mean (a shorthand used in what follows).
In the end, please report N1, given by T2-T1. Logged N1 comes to 12.8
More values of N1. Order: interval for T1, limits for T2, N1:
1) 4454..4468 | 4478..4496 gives 13.1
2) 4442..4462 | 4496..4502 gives 13.6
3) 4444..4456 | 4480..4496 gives 13.3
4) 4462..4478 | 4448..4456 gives 11.6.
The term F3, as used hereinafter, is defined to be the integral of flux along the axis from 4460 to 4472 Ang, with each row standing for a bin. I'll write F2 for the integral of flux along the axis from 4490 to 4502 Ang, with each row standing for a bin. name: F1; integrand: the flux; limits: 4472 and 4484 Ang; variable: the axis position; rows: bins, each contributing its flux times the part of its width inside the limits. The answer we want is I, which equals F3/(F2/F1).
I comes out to 158.0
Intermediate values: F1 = 171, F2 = 167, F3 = 154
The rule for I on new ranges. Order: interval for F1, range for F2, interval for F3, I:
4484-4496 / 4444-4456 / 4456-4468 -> 157.1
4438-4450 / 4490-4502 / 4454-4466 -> 140.8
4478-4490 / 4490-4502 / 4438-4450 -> 158.0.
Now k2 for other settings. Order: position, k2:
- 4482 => 12.8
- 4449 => 12.9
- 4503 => 14.1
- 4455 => 12.9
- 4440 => 13.5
